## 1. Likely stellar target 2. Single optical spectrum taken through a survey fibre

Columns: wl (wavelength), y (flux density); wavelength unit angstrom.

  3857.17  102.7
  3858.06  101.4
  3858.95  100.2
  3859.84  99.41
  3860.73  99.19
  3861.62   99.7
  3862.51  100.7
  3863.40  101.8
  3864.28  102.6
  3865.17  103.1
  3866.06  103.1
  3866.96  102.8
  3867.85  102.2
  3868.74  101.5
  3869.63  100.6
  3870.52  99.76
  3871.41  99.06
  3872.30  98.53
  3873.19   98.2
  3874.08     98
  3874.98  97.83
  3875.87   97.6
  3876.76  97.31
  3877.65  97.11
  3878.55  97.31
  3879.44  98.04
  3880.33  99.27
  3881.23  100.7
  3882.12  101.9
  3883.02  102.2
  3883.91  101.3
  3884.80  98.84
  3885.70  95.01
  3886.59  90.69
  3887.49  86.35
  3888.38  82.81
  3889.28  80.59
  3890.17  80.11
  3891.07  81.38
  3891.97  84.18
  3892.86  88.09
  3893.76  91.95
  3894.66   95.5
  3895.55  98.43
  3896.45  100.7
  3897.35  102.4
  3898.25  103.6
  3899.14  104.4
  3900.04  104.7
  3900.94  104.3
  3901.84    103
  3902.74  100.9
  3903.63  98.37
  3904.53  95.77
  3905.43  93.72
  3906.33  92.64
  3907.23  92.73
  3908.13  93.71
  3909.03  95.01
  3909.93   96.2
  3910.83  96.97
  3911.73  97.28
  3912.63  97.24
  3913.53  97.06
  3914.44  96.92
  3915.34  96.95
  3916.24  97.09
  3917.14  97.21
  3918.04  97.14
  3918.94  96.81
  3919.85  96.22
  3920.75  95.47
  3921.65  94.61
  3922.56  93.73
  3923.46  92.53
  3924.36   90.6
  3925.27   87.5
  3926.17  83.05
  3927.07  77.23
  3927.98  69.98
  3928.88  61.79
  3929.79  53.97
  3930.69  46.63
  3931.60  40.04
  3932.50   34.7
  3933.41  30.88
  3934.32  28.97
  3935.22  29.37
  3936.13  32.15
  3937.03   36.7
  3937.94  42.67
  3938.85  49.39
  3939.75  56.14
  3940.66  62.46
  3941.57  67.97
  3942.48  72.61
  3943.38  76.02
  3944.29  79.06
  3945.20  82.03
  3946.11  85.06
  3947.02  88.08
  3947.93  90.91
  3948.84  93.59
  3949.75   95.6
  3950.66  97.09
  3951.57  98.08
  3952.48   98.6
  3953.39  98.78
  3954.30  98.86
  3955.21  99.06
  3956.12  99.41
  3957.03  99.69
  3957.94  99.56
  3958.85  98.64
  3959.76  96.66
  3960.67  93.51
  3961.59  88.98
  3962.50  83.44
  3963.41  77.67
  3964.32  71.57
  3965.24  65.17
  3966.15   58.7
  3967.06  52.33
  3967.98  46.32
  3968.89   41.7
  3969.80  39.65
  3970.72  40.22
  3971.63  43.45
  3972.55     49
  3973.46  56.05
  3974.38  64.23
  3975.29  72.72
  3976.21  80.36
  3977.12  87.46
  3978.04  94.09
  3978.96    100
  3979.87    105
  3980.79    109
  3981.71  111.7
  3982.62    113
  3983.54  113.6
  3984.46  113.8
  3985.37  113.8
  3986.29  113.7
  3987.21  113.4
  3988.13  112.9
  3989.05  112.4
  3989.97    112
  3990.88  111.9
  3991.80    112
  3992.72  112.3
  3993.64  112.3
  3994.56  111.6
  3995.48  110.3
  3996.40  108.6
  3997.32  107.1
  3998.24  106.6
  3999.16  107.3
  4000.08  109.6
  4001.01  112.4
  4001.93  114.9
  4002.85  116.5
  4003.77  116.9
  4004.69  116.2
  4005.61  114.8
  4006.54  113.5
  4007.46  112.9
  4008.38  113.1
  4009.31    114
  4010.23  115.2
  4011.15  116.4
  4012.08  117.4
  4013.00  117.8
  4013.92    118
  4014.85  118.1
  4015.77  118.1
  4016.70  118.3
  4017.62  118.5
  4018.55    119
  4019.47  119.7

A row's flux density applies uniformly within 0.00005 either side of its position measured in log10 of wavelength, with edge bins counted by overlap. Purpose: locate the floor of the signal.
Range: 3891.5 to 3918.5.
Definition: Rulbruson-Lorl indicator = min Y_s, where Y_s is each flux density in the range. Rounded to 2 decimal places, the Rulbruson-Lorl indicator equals 84.18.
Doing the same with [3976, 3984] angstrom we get 80.36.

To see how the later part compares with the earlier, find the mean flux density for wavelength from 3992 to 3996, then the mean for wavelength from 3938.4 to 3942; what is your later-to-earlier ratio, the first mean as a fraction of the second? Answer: 1.9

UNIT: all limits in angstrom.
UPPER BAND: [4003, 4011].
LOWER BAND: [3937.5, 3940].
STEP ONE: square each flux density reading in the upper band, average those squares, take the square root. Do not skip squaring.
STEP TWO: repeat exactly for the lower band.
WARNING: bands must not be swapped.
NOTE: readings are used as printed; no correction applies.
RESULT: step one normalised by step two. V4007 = 2.3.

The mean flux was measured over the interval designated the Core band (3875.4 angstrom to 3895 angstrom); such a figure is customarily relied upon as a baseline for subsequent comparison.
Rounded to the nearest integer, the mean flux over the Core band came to 93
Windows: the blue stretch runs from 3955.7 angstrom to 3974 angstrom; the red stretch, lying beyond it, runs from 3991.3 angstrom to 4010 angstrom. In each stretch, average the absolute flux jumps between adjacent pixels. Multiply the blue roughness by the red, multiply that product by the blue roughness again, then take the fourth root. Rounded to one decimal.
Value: 2.1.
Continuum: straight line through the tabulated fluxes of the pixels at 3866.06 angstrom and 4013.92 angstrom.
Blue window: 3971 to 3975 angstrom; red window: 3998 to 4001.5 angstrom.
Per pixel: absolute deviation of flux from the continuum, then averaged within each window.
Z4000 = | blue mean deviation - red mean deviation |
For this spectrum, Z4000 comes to 53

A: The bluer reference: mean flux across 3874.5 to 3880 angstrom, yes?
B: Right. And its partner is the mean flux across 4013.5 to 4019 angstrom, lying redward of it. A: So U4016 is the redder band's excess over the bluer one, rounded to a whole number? 21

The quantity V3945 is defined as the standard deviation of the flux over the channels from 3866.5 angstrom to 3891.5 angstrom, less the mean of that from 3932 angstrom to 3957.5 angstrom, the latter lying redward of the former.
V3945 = -65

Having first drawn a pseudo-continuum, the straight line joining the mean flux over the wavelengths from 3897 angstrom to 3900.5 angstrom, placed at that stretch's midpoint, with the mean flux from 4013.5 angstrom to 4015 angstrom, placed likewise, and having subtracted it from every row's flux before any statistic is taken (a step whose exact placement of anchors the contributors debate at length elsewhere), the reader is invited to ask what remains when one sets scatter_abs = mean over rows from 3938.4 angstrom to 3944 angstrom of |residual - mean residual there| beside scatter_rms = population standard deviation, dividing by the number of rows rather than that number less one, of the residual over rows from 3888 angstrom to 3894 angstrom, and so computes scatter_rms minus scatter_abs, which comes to -4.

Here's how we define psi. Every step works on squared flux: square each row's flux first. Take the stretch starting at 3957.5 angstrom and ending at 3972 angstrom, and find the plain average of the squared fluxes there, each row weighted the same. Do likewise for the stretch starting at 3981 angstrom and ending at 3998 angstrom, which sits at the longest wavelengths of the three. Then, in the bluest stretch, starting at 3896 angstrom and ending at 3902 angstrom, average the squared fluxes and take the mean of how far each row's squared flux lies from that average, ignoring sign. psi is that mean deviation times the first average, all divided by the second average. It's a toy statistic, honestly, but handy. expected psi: 93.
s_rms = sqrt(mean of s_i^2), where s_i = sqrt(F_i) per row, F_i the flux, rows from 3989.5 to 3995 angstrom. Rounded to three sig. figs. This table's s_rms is 10.6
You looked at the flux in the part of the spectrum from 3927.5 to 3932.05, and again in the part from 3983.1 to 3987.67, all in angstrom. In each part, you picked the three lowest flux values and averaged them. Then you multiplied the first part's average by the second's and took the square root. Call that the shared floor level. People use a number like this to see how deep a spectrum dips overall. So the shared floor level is 73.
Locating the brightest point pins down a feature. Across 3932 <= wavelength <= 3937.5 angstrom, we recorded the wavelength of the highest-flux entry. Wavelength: 3937.03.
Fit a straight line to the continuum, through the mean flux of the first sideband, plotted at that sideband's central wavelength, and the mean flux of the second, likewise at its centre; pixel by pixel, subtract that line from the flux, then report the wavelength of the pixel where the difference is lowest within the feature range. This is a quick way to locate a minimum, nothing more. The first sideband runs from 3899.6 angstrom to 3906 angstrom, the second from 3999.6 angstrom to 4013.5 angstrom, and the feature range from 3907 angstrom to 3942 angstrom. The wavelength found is 3934.32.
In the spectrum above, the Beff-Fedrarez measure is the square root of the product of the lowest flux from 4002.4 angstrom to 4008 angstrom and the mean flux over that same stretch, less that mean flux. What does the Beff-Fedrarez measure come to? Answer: -1.1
